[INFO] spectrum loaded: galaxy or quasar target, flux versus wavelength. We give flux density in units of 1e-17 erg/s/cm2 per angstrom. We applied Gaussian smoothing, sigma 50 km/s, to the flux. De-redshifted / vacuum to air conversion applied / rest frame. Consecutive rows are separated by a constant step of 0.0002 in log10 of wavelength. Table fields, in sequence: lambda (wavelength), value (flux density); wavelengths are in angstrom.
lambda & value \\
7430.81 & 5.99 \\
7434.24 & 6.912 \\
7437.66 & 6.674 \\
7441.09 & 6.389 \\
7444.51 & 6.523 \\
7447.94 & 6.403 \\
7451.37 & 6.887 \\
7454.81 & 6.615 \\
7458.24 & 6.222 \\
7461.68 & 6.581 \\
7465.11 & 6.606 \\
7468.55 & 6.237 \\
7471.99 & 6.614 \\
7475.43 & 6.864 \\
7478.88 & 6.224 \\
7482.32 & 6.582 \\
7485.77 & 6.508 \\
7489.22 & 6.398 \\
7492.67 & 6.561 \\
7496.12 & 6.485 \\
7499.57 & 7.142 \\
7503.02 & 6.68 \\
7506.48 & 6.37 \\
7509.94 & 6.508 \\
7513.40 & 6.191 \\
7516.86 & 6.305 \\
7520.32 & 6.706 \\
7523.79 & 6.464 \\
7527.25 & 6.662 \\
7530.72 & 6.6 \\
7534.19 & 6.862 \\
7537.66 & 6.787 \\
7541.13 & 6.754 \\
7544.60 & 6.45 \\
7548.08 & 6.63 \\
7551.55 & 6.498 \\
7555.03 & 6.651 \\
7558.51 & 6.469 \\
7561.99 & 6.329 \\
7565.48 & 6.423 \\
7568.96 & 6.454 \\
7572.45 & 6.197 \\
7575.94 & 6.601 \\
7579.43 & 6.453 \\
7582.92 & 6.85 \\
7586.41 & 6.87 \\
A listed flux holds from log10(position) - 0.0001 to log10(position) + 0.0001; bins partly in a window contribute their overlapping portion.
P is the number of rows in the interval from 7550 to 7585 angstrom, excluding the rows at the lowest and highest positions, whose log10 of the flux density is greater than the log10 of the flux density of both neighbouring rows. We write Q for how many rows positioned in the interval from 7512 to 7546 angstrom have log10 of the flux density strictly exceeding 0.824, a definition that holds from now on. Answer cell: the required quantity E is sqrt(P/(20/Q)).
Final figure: 0.8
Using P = 3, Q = 4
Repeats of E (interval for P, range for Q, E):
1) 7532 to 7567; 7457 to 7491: 0.3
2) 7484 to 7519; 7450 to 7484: 0.5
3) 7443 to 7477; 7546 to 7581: 0.0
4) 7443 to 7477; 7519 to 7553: 0.6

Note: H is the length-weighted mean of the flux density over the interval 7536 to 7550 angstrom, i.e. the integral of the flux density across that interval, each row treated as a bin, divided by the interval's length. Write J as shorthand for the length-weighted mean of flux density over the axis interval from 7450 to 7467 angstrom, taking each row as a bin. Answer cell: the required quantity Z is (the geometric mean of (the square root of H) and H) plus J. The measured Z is 10.7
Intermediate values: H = 6.66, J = 6.57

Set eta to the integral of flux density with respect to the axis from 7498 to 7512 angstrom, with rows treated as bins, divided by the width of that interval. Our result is 6.66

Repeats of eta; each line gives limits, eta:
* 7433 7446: 6.62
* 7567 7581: 6.43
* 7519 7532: 6.60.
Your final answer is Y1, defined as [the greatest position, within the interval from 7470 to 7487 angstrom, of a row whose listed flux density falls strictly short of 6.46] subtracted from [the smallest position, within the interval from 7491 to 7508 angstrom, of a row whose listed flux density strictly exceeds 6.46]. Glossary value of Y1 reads 13.8 angstrom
